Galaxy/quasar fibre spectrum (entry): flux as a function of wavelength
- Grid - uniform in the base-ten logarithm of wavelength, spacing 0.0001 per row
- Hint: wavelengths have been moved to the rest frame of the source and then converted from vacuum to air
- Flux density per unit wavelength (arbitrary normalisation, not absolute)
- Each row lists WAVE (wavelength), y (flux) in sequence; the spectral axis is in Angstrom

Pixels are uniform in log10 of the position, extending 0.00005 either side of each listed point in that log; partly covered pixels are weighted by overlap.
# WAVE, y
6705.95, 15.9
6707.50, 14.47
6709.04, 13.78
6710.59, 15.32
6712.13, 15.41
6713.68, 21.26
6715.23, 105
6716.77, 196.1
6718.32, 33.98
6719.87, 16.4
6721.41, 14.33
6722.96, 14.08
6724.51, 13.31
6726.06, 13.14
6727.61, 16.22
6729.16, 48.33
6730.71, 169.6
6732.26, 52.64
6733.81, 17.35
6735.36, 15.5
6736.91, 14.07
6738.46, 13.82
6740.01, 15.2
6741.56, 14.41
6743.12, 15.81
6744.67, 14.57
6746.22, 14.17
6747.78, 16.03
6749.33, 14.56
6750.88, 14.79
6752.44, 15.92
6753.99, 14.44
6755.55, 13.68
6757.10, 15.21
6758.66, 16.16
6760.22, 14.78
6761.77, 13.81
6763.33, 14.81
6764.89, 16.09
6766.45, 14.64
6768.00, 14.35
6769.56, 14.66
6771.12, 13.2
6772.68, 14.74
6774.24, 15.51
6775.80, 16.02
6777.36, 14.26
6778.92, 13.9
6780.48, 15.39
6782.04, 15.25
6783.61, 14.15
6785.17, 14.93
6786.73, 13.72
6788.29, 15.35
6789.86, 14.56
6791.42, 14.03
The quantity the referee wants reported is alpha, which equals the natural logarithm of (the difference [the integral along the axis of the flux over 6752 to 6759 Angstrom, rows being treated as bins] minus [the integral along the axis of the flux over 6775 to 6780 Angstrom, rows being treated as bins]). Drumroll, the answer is 3.4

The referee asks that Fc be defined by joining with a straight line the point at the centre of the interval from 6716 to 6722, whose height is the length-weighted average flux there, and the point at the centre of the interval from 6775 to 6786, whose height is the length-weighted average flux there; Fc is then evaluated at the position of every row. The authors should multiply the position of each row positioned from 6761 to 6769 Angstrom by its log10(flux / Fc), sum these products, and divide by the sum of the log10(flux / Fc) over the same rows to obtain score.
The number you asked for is 6764.6 Angstrom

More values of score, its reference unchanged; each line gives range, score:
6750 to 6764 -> 6756.7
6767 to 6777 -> 6771.0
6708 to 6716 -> 6710.9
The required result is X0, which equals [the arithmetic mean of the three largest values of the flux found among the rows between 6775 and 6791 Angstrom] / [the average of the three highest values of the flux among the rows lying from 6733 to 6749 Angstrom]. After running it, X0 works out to 0.95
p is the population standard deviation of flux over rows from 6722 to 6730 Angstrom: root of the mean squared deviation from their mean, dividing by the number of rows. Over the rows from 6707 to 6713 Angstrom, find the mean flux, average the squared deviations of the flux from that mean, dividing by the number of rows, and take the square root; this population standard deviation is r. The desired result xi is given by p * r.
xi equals 9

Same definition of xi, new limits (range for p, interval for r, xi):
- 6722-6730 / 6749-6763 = 11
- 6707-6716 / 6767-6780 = 28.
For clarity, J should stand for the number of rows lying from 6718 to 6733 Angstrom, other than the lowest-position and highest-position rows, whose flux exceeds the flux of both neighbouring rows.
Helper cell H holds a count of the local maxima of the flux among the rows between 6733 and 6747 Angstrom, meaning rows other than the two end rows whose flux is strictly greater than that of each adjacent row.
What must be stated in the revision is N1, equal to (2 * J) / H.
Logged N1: 1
